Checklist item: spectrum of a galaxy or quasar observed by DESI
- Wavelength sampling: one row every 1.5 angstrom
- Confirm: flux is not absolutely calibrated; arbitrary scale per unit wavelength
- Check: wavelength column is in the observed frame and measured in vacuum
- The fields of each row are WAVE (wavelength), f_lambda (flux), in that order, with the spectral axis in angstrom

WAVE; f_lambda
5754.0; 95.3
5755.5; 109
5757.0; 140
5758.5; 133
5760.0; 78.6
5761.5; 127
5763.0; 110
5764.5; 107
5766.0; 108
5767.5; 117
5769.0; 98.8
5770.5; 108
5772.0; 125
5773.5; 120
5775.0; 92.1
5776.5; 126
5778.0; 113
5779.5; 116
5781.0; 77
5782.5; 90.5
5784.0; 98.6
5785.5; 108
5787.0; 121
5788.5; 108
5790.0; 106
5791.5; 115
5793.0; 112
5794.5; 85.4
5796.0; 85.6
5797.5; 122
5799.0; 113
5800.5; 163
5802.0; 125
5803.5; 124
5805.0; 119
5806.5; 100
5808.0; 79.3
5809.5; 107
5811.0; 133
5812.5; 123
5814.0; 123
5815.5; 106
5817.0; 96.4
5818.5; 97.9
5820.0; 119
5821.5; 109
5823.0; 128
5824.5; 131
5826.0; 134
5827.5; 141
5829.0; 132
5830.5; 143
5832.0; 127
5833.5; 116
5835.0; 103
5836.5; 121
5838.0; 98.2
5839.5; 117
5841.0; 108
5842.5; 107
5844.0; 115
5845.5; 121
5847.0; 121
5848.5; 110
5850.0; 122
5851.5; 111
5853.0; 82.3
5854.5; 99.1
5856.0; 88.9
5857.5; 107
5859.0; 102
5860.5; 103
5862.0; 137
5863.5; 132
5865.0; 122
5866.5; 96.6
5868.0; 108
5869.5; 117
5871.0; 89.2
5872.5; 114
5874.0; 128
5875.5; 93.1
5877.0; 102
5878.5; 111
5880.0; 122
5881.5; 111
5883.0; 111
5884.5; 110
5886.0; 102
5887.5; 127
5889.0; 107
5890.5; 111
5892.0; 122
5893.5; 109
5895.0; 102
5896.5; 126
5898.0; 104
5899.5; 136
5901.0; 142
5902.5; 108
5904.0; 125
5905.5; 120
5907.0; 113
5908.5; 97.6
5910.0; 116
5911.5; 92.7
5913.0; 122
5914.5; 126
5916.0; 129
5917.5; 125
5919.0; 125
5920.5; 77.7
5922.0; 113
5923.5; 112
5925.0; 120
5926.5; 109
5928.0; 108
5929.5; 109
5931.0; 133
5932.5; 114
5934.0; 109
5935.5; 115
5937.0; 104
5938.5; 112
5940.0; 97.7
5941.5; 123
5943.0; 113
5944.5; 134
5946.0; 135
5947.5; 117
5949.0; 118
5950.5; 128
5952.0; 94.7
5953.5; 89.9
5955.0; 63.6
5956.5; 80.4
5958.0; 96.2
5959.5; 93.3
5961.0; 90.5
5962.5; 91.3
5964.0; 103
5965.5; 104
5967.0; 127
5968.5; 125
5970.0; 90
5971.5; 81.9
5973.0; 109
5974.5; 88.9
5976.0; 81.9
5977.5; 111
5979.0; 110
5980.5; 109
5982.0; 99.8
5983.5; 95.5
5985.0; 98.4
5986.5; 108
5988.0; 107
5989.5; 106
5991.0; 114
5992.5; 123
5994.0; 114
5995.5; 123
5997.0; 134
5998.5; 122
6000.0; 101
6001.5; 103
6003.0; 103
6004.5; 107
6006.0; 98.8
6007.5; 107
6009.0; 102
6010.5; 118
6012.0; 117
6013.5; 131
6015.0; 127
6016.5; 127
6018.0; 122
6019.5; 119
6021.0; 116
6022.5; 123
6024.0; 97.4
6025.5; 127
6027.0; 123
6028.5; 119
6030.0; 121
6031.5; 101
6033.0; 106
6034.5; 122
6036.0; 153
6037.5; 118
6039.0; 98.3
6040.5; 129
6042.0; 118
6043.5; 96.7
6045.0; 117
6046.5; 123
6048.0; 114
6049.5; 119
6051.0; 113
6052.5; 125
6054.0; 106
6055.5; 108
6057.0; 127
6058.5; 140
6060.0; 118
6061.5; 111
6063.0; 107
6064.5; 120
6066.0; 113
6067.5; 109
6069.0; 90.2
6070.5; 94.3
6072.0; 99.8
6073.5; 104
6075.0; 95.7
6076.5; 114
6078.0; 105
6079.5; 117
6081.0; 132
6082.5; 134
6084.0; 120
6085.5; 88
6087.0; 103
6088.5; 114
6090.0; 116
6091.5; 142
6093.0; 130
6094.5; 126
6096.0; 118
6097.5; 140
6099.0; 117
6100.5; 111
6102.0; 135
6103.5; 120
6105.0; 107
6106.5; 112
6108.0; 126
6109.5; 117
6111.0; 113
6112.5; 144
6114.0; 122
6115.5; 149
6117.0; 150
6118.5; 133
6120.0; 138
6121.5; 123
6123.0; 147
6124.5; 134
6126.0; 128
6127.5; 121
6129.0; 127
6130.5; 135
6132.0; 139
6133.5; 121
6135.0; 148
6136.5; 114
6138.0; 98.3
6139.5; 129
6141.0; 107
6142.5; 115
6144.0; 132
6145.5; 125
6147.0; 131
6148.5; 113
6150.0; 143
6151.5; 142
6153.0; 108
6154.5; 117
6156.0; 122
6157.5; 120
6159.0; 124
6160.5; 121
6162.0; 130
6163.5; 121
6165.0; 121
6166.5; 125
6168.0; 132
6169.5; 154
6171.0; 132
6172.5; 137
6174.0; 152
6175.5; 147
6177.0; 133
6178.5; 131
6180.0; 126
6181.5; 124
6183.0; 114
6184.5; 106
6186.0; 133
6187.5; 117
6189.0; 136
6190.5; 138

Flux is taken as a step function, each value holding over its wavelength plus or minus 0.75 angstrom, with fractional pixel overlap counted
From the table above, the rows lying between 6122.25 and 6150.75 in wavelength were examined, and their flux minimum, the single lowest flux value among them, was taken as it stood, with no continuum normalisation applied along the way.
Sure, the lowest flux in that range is 98.3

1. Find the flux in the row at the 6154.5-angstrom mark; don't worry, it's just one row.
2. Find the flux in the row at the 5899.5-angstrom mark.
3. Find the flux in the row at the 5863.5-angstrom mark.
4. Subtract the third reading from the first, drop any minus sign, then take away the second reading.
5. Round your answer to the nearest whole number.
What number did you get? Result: -121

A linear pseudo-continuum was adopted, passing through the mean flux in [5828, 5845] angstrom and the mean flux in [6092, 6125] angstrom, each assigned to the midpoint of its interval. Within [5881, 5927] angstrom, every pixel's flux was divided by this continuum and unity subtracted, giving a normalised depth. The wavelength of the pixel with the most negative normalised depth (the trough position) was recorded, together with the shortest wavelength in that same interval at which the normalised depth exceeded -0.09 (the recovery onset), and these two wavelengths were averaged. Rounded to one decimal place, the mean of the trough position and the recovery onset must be 5901.0 angstrom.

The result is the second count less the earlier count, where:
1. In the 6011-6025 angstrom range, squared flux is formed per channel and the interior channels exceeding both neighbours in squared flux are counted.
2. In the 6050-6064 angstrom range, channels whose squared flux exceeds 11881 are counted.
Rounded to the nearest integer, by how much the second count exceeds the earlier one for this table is 4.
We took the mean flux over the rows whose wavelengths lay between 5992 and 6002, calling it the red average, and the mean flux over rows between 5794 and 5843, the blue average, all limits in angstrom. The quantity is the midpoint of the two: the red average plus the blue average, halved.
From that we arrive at 117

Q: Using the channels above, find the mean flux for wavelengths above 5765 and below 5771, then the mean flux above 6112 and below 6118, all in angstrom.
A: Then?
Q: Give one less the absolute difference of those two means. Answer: -32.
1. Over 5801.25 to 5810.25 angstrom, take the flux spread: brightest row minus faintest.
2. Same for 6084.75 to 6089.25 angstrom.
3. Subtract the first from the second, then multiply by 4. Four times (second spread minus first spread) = -79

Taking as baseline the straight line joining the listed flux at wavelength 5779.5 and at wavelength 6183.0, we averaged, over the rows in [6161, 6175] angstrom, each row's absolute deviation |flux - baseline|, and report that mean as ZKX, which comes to 20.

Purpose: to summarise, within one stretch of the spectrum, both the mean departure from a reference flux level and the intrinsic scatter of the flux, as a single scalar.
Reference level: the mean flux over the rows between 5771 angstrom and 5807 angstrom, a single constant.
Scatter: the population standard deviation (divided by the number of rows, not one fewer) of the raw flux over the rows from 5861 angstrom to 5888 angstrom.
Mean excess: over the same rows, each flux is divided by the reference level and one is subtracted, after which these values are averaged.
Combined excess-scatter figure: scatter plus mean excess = 13.0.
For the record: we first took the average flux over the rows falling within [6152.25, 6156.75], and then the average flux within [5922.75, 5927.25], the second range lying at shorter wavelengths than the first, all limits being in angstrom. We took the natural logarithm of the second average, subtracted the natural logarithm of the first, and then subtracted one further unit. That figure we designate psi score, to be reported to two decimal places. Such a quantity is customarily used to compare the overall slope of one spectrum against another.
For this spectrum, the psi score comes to -1.02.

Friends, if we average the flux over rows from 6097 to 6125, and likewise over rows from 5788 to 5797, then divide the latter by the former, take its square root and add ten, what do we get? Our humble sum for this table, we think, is 10.9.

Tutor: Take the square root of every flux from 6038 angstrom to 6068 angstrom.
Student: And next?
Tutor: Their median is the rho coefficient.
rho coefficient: 10.7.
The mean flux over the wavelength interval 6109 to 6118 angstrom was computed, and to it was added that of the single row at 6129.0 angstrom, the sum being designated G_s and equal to 260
